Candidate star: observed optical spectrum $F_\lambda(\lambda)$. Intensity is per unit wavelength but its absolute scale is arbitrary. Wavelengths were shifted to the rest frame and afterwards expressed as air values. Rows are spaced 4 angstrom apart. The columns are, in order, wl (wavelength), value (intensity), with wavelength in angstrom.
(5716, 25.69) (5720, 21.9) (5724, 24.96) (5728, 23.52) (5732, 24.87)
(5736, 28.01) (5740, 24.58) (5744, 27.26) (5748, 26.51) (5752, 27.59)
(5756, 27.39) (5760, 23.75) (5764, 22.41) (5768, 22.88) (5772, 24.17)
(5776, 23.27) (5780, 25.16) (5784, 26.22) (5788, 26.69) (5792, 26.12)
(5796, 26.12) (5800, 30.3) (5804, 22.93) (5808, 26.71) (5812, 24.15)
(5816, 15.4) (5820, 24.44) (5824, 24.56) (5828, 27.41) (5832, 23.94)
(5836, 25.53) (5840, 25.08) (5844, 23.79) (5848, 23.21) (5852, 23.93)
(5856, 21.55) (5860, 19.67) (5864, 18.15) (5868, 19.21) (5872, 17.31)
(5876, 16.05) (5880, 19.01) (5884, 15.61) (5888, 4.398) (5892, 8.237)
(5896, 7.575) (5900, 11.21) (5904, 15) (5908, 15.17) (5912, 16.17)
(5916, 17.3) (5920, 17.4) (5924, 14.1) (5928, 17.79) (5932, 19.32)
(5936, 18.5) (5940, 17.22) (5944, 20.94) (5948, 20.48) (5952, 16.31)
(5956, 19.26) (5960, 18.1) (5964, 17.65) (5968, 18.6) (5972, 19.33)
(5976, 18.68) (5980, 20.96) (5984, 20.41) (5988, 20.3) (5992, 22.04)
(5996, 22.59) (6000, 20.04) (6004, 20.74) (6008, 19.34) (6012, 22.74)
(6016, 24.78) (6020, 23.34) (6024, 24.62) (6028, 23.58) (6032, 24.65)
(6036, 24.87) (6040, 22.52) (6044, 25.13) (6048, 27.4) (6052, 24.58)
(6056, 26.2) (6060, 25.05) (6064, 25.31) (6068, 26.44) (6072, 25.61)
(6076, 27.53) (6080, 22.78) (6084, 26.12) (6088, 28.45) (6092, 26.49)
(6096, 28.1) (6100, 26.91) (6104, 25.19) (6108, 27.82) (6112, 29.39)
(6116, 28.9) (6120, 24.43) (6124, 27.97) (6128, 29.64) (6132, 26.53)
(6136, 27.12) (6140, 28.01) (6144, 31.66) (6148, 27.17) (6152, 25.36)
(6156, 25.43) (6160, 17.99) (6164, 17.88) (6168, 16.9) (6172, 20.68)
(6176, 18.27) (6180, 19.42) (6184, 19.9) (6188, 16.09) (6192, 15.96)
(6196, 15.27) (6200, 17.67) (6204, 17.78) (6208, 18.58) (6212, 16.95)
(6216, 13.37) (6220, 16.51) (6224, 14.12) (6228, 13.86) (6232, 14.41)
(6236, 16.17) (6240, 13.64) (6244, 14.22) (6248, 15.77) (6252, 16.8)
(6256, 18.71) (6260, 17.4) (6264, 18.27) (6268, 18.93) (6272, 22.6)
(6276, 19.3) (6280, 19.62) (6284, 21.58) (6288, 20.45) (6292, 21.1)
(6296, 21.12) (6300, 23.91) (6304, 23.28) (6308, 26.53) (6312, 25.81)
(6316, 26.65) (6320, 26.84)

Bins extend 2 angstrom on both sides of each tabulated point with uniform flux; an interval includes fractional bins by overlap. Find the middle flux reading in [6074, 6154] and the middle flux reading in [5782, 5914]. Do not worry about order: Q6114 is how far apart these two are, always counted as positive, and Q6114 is 4.4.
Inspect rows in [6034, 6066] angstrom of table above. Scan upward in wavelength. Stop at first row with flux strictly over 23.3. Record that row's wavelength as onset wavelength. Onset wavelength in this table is 6036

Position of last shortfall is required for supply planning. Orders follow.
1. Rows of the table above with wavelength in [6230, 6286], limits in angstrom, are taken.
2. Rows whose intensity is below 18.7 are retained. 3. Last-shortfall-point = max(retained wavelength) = 6264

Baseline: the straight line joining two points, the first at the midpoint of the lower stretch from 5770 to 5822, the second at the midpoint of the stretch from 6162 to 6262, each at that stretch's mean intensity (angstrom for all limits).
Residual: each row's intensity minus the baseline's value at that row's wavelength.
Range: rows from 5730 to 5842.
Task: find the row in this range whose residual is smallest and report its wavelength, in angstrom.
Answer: 5816 angstrom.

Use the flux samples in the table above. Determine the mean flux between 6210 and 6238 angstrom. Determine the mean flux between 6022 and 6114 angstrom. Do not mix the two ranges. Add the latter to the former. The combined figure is 40.9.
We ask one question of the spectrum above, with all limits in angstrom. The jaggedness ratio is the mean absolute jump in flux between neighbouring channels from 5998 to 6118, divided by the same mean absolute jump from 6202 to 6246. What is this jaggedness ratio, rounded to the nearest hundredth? 1.02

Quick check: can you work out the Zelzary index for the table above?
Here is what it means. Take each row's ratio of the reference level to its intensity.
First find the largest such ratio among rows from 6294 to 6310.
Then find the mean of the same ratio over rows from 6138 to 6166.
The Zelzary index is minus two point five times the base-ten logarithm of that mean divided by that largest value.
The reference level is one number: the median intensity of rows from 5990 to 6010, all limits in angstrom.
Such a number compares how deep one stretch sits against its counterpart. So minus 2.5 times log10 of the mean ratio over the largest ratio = 0.13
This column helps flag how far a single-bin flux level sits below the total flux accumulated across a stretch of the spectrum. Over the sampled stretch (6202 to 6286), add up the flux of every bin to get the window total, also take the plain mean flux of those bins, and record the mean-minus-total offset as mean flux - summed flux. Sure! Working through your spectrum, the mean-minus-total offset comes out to -342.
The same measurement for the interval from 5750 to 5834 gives -497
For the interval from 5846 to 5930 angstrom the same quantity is -322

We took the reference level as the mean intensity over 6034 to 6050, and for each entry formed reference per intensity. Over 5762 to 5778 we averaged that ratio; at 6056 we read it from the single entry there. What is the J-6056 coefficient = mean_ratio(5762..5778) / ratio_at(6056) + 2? 3.1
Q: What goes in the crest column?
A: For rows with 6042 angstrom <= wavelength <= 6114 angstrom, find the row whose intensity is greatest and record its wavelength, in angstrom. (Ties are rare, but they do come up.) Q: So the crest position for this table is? 6112 angstrom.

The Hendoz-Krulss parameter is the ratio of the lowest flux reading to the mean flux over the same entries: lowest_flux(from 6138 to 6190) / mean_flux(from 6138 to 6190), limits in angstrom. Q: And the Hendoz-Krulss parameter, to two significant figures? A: 0.73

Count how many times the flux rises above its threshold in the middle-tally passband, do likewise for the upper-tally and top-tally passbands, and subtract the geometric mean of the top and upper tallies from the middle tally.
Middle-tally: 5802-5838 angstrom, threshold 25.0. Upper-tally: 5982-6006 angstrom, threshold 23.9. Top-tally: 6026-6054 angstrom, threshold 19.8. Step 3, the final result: 3.0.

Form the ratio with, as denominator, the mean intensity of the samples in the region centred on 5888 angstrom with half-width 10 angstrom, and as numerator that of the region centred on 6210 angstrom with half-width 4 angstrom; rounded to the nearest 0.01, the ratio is 1.62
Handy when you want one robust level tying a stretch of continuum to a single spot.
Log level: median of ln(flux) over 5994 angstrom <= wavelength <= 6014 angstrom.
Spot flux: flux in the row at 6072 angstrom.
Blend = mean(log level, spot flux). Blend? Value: 14.3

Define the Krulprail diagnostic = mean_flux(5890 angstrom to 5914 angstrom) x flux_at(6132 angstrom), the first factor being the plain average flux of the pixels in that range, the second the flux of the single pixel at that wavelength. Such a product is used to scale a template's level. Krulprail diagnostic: 324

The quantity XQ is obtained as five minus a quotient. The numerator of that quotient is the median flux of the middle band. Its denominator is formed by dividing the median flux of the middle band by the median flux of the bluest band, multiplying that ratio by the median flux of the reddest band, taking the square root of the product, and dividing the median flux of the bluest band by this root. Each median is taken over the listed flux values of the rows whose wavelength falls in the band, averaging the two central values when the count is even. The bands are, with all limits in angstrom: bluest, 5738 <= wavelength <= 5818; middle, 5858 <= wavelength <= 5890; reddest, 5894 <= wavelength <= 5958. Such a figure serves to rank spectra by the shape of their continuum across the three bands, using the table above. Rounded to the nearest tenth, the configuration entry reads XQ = 2.6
